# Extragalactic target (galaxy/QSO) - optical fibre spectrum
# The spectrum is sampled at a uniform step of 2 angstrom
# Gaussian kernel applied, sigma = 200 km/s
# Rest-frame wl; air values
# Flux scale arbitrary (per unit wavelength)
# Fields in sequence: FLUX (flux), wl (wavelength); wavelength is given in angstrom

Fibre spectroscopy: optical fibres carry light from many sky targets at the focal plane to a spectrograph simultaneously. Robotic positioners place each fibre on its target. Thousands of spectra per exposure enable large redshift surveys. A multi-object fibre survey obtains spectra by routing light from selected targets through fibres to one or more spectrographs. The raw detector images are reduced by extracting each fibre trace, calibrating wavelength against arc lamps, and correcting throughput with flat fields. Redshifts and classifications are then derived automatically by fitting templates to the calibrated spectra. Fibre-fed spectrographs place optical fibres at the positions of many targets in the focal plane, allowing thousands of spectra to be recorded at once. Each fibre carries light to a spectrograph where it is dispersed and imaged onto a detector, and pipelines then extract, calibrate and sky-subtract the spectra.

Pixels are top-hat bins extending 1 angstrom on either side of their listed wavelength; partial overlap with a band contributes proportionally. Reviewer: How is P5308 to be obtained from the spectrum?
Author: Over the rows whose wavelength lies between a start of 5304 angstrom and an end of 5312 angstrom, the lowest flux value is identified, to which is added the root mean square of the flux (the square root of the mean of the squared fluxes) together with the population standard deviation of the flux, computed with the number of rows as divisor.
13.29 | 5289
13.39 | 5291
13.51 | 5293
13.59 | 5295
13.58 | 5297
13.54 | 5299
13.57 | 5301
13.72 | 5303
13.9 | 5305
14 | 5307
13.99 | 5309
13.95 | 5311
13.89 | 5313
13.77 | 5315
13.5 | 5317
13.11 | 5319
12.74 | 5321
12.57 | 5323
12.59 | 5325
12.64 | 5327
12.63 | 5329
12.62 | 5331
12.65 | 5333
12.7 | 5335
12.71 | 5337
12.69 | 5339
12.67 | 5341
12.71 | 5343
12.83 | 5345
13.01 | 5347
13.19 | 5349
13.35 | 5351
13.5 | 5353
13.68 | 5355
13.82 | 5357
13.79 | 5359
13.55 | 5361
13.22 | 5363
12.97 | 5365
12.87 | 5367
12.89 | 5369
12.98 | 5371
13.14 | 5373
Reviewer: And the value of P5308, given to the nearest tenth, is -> 27.9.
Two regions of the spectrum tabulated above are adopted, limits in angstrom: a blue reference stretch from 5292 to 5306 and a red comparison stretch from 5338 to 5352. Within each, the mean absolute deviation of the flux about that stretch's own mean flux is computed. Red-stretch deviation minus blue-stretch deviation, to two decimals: 0.12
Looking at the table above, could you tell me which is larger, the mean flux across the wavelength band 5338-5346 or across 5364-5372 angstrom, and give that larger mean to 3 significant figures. 12.9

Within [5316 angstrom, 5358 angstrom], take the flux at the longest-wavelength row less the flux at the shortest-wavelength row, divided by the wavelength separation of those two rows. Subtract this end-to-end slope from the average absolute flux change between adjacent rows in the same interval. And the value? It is 0.11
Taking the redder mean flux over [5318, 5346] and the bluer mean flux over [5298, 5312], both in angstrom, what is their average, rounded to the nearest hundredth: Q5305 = 13.26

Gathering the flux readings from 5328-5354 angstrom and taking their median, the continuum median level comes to 12.7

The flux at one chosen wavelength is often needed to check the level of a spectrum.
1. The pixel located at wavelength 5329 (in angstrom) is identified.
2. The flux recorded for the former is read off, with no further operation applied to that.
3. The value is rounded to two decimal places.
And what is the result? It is 12.63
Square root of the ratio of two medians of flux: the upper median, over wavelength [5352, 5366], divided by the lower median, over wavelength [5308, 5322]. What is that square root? 0.992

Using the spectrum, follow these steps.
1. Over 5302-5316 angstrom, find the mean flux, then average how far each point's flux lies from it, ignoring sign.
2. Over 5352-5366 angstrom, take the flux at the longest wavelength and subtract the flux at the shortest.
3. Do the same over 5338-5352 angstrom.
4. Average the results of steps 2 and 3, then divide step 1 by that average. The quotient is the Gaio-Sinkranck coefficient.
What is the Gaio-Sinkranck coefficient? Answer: 1.3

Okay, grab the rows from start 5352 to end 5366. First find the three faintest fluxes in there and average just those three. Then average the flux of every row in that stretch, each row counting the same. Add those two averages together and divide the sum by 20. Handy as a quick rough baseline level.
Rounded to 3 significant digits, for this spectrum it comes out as 1.34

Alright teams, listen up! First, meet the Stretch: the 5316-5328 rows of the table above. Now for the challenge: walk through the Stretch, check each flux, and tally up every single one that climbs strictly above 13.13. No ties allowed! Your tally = 1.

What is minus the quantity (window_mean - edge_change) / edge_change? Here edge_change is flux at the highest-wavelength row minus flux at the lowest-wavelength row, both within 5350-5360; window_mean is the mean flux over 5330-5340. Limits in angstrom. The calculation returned -28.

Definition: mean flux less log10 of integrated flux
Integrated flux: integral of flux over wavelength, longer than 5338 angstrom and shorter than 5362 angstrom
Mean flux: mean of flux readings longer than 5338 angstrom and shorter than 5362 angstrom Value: 10.7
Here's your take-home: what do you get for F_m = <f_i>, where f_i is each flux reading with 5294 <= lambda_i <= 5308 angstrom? 13.7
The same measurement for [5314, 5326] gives 13.0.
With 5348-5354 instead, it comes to 13.3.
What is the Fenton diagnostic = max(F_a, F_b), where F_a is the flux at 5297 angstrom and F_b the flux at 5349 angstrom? 13.6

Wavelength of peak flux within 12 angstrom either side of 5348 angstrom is 5357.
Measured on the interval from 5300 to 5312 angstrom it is 5307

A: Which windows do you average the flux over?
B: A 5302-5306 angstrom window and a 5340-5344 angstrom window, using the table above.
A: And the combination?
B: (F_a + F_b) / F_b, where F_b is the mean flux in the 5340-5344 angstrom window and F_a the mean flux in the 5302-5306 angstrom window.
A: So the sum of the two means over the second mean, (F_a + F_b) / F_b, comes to 2.09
